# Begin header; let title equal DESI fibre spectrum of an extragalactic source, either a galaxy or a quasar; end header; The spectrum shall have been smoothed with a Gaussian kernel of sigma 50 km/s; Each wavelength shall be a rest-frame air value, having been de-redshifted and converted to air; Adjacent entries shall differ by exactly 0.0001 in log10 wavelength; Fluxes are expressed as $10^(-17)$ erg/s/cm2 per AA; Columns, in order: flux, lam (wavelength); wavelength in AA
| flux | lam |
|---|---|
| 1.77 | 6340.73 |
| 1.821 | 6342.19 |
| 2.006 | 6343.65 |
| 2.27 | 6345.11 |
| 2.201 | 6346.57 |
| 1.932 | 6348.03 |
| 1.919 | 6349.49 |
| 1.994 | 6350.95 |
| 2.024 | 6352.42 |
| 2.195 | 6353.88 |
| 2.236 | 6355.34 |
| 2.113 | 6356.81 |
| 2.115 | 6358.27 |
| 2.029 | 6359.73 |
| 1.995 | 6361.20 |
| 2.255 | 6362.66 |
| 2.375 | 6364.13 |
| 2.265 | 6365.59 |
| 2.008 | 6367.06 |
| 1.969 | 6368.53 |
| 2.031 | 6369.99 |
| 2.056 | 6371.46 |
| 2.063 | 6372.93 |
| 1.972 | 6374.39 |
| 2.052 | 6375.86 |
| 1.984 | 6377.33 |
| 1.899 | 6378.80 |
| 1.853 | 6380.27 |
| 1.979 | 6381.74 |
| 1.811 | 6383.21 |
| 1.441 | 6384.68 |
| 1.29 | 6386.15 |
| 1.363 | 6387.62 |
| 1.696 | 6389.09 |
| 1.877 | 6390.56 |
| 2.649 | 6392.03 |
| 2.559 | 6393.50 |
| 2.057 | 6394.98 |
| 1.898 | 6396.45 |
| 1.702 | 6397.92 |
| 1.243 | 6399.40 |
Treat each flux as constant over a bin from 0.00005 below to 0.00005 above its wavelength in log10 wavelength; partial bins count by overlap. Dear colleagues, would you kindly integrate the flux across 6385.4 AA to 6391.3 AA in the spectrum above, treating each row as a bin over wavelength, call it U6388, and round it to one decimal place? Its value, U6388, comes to 9.2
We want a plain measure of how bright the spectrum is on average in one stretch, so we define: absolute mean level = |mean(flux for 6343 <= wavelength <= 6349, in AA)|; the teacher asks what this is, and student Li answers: 2.10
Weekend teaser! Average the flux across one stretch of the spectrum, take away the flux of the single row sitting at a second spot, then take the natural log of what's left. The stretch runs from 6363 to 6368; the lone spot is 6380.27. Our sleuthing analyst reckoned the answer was -1.0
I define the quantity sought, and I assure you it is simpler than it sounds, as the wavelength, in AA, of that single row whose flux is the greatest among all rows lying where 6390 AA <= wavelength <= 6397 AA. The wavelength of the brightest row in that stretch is 6392.03 AA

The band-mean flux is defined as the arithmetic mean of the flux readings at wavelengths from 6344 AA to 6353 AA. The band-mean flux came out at 2.06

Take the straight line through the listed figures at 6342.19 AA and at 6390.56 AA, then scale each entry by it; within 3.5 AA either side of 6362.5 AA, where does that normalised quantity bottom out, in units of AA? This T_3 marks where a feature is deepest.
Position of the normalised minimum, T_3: 6361.20 AA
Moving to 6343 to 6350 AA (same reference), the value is 6349.49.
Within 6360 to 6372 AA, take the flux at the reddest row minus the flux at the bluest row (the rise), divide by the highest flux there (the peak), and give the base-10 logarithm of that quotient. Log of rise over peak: -1.6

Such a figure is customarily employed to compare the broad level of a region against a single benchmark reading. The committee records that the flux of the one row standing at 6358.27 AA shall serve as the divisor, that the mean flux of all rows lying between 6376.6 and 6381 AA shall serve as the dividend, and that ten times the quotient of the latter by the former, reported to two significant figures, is 9.0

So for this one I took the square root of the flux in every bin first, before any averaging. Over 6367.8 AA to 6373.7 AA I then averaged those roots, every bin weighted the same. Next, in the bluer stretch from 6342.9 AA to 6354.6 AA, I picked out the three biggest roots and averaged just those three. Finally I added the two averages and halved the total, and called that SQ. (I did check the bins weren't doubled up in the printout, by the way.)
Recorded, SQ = 1.46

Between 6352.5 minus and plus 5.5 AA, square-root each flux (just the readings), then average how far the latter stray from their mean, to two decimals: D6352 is 0.04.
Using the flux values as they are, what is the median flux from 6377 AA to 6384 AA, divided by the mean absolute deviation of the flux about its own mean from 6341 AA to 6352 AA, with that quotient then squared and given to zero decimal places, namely 239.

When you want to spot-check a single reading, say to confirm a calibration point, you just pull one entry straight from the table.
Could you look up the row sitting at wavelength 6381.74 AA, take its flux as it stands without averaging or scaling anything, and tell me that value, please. 1.979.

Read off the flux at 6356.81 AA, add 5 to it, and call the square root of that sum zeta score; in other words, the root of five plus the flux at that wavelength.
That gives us 2.67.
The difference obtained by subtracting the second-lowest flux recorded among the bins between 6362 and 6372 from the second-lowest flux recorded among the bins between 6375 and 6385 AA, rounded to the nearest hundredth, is -0.20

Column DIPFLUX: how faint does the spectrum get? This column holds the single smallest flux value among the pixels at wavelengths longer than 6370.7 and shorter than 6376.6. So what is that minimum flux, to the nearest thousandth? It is 1.972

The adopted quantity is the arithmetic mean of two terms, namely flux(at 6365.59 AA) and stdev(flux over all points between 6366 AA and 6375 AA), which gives 1.15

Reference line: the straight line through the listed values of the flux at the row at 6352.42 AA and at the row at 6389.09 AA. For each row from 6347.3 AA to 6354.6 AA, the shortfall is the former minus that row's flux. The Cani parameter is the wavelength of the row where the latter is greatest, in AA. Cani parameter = 6348.03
